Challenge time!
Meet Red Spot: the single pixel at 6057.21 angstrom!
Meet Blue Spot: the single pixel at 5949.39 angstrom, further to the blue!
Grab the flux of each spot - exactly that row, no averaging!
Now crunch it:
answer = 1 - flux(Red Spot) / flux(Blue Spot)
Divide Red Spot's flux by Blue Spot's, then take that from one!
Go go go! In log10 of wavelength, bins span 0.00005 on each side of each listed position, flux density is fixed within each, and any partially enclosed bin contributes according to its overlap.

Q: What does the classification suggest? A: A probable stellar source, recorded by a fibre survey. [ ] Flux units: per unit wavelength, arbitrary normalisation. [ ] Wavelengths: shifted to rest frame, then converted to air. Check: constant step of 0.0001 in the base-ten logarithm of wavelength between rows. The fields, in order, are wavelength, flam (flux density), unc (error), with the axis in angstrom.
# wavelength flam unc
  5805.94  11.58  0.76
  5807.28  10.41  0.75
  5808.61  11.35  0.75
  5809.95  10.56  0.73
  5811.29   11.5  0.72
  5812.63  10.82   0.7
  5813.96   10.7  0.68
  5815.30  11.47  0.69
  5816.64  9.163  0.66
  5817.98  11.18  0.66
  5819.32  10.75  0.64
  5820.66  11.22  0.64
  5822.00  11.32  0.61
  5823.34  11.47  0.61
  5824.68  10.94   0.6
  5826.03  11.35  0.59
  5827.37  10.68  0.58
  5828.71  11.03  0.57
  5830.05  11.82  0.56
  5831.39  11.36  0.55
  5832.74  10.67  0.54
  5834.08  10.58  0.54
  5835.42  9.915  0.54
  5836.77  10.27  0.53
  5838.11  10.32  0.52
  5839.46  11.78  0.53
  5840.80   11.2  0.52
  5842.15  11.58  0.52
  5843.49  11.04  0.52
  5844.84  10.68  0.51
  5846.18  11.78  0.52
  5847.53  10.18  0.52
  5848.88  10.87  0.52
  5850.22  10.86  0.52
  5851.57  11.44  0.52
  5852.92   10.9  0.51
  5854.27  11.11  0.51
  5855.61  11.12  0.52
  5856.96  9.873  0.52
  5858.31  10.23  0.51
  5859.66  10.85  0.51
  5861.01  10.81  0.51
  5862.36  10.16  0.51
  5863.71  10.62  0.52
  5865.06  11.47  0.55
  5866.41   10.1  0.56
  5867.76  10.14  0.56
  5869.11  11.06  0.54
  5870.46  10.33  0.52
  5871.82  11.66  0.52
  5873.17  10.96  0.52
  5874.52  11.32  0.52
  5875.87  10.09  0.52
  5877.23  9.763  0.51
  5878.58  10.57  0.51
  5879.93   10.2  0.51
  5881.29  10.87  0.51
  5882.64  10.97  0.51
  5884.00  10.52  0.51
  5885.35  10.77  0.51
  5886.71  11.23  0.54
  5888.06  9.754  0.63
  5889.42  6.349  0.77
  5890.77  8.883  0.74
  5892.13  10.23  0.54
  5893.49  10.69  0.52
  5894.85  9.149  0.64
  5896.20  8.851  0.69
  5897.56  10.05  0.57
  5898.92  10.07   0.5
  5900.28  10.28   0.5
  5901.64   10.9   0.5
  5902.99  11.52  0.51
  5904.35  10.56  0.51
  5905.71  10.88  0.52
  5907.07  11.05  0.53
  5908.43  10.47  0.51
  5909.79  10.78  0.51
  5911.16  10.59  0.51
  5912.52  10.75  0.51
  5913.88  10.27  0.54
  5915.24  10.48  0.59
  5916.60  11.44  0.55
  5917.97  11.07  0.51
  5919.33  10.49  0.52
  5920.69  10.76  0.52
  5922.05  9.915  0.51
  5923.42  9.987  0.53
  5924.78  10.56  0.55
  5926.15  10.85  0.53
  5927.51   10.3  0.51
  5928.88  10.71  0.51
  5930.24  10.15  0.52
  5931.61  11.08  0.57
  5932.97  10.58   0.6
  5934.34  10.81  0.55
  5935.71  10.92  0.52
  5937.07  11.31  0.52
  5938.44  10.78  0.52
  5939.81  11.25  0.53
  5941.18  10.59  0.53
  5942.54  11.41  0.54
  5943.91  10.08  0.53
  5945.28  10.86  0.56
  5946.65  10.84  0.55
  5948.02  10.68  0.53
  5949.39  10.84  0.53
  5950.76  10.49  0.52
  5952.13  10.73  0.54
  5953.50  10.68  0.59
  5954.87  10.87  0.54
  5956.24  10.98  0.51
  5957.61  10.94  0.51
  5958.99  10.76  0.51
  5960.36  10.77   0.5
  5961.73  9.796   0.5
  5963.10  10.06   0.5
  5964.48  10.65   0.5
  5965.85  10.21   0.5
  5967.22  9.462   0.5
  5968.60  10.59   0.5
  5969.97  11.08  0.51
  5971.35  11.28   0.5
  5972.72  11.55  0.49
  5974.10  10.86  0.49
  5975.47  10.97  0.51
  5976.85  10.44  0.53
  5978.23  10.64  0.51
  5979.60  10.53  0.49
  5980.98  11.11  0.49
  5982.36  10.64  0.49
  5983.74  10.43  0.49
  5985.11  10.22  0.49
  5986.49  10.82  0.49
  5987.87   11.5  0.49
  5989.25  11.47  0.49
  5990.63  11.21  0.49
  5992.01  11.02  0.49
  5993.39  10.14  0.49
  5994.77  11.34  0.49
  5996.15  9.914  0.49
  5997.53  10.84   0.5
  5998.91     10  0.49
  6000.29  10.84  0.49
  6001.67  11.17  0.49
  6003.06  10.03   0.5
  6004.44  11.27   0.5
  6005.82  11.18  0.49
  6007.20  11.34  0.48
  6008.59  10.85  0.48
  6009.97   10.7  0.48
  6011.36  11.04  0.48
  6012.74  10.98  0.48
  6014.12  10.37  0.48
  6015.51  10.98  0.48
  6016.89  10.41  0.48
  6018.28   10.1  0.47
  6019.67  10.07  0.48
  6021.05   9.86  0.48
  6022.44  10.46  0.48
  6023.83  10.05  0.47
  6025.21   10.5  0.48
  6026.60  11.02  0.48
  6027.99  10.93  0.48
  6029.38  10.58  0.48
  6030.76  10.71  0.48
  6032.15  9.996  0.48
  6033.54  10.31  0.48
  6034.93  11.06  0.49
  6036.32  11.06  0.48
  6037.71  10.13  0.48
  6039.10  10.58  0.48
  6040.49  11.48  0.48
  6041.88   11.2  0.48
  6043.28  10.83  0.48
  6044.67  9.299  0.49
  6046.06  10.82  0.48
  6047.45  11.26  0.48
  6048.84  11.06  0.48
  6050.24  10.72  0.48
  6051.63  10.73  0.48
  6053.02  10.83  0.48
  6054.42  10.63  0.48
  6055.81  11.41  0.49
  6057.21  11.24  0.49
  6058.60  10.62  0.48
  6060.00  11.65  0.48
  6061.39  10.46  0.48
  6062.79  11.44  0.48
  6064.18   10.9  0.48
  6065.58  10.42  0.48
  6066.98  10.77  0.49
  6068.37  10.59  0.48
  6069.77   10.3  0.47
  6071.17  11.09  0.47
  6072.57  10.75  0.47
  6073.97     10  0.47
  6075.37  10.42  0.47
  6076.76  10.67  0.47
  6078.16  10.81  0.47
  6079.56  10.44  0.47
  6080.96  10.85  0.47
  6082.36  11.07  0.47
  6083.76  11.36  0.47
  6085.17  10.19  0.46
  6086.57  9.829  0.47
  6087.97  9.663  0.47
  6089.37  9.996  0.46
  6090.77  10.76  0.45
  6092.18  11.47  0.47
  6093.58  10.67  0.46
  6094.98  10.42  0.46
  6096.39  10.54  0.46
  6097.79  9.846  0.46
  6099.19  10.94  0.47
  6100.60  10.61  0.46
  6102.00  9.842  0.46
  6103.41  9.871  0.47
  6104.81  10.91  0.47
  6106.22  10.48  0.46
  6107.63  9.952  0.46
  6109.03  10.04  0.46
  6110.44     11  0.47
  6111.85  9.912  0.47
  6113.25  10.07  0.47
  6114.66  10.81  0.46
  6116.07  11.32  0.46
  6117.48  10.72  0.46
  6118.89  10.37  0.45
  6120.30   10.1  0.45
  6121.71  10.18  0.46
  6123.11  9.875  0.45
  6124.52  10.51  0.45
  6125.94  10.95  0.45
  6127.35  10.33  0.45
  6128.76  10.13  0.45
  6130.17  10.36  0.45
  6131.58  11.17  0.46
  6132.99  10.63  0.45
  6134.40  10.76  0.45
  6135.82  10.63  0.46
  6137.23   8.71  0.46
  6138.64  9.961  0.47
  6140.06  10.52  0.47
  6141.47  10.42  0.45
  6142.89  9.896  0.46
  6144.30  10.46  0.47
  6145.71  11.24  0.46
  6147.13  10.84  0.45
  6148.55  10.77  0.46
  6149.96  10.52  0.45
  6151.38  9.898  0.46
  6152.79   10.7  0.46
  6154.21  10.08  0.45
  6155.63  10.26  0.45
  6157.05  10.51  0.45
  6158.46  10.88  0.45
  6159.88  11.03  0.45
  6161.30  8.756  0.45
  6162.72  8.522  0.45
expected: -0.037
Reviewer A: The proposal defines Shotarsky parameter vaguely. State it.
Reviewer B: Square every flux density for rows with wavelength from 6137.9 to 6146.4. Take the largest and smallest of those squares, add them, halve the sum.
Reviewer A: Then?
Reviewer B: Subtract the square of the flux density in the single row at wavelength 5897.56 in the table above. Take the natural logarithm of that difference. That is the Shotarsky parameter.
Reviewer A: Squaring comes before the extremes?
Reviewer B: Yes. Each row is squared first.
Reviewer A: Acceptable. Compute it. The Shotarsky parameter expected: 2.4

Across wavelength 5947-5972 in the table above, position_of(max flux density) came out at 5971.35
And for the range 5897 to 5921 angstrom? 5902.99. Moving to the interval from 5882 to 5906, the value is 5902.99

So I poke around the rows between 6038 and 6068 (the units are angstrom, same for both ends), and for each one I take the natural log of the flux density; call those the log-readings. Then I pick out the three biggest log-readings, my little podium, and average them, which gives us 2.44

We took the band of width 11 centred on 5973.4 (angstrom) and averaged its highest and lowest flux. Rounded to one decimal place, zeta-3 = 11.0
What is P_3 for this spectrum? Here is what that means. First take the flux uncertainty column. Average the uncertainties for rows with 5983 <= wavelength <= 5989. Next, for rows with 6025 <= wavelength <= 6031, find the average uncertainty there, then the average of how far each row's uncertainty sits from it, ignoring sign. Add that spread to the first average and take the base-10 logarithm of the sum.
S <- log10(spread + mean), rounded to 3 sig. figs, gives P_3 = -0.310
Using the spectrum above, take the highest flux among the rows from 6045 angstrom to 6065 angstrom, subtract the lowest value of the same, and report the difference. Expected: 1.19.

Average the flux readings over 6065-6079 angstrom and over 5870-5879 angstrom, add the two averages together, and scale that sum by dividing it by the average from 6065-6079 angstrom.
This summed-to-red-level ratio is 2.01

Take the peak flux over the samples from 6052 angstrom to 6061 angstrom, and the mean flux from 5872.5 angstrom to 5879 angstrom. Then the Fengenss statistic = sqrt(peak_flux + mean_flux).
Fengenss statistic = 4.71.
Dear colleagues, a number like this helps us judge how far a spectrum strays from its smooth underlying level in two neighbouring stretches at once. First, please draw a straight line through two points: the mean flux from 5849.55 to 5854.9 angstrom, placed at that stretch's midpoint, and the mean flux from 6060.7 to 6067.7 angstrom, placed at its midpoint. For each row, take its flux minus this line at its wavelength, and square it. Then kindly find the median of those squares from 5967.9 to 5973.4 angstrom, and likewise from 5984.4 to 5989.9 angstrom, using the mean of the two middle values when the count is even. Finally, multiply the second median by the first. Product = 0.04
